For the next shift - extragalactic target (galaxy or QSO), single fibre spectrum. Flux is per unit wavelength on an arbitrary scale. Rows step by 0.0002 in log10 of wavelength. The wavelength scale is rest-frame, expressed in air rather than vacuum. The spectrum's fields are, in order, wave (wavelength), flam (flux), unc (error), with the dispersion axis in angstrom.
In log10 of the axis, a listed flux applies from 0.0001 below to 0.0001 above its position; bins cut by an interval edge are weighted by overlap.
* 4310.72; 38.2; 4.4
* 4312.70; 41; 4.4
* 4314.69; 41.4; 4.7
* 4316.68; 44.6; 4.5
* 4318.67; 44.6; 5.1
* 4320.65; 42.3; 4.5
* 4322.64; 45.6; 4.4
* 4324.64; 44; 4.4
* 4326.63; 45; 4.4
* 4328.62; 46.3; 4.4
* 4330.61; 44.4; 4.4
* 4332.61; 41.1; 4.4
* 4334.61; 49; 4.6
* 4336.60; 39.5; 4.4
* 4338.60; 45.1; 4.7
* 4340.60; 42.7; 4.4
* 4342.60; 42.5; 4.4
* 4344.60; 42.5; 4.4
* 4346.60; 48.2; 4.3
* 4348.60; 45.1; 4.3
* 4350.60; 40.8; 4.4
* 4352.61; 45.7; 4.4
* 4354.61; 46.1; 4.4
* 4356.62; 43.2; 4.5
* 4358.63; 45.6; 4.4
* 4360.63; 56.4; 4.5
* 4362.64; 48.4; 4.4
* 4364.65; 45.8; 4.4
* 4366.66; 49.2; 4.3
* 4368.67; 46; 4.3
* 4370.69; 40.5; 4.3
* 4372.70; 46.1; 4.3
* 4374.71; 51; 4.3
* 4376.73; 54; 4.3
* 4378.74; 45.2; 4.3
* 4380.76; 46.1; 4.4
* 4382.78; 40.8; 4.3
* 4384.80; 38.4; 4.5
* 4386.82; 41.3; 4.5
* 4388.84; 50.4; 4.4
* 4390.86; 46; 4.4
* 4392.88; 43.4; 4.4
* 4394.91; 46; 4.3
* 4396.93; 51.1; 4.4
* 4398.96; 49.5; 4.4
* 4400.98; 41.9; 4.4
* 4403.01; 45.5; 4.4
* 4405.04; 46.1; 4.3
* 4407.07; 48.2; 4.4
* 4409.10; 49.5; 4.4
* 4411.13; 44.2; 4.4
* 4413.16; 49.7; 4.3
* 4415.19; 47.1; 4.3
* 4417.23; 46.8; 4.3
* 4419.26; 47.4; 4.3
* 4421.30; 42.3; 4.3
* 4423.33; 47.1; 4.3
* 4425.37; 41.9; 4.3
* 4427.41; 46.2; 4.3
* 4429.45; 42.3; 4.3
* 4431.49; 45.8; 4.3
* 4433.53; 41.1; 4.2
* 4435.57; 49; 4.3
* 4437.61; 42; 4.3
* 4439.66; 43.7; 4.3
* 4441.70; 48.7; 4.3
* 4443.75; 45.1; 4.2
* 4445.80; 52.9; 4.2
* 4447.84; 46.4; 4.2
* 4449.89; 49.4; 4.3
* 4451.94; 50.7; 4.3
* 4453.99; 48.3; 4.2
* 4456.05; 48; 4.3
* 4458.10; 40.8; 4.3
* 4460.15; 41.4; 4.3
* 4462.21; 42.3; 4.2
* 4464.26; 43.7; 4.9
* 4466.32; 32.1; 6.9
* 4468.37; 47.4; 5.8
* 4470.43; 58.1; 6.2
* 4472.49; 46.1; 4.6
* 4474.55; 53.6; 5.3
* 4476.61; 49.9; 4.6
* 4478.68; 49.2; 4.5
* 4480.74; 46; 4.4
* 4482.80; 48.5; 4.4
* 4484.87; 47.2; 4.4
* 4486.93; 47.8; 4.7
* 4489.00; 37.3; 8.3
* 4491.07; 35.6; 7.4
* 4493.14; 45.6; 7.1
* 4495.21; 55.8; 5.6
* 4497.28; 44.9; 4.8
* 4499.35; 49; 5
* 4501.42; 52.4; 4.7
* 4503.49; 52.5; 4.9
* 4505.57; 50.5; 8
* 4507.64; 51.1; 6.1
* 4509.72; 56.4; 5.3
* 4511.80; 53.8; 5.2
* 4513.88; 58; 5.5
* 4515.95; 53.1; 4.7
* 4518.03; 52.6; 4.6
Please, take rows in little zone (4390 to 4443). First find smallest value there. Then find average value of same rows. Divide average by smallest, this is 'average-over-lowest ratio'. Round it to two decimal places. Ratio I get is 1.12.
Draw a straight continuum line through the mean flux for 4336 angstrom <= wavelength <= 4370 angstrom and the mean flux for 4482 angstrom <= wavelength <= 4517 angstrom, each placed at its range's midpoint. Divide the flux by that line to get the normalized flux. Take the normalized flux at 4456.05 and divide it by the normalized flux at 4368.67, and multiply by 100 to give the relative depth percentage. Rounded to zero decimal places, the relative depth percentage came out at 99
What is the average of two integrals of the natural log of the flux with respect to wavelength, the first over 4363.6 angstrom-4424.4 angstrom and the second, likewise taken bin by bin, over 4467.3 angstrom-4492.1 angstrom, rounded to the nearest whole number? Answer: 164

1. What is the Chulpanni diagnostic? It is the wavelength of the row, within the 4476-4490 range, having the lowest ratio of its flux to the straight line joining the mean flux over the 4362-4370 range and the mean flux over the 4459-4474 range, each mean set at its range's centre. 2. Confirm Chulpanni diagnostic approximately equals 4489.00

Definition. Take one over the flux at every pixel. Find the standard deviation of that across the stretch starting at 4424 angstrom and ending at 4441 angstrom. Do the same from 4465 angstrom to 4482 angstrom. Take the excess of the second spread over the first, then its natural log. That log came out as -5.9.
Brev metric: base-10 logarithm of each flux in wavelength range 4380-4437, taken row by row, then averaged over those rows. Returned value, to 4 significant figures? 1.657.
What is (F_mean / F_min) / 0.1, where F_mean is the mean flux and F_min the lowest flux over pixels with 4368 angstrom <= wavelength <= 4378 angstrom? 11.7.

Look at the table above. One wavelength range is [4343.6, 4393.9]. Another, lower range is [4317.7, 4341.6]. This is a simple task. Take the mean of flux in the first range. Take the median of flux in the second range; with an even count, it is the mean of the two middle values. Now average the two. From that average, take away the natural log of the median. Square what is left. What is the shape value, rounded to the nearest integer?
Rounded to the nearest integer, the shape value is 1712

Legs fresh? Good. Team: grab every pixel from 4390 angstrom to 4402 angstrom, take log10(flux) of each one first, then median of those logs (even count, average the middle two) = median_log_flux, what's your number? 1.66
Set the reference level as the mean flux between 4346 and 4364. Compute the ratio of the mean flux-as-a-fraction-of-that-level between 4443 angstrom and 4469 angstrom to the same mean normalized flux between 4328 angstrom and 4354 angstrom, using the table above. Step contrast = 1.027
